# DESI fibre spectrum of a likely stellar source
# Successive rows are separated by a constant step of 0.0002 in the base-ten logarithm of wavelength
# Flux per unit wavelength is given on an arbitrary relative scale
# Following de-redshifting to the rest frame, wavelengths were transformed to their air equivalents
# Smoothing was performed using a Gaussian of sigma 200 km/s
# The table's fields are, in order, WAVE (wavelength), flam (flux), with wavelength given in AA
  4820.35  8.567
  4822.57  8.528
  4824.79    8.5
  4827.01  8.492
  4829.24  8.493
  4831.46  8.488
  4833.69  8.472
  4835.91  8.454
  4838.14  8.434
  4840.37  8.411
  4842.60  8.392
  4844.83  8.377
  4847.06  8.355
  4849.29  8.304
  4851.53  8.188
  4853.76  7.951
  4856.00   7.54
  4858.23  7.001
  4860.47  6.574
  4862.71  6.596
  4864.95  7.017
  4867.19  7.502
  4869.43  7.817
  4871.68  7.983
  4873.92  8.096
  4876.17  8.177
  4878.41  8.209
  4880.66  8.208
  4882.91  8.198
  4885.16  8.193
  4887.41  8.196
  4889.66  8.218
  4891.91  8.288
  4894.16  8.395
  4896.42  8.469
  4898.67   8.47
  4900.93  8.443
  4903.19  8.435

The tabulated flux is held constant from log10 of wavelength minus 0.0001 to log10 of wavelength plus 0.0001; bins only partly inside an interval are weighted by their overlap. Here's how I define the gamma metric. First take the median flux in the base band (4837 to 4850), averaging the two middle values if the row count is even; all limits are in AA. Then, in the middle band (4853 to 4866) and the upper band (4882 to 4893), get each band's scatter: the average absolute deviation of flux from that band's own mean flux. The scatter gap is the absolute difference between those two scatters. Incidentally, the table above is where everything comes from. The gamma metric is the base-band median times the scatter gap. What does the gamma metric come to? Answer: 3.3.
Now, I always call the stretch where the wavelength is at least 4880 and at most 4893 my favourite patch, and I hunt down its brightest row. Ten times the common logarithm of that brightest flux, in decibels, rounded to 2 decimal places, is 9.18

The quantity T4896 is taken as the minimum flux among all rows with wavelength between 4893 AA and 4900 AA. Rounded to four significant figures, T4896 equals 8.395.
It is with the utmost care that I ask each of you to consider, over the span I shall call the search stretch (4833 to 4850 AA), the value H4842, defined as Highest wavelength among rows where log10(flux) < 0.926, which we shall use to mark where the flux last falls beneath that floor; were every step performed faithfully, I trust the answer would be 4849.29 AA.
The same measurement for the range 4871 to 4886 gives 4885.16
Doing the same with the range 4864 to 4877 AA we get 4876.17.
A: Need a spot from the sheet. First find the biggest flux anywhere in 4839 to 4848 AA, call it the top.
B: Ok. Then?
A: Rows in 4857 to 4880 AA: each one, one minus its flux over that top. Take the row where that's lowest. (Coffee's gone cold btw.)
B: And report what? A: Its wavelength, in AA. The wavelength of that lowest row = 4878.41 AA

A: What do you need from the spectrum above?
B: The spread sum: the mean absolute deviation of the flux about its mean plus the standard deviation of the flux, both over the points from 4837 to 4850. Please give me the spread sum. 0.08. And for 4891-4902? 0.13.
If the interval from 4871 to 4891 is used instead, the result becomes 0.13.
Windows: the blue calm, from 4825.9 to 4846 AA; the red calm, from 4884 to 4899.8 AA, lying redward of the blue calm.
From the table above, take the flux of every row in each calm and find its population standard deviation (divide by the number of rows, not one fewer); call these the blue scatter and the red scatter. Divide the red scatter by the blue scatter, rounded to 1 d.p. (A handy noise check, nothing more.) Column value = 2.7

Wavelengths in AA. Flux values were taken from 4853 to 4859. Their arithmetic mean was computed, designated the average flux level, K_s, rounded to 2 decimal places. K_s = 7.50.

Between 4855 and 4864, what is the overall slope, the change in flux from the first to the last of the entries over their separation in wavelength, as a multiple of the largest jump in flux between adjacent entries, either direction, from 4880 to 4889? -14.1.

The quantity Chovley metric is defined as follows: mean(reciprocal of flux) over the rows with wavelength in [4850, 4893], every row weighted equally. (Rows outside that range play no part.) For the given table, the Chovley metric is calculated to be 0.129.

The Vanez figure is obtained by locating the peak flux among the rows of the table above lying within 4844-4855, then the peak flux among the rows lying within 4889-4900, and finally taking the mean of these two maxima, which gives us 8.42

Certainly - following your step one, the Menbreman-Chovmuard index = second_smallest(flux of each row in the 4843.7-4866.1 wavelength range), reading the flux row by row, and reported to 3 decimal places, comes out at 6.596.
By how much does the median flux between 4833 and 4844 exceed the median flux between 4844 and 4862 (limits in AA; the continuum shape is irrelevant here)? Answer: 0.4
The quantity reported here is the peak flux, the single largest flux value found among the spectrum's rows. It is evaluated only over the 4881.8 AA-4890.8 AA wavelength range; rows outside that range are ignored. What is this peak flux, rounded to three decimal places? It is 8.218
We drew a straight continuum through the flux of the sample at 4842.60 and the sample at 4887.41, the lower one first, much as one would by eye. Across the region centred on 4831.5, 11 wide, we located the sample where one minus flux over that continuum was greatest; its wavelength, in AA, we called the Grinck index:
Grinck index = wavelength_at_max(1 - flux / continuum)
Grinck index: 4827.01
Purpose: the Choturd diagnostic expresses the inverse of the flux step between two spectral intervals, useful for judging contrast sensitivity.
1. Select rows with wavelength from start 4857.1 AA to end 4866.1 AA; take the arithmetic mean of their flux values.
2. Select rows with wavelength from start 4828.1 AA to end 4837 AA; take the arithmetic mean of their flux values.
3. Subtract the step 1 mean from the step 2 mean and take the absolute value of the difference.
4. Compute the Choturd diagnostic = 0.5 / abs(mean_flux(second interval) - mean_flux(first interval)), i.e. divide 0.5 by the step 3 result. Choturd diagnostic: 0.30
